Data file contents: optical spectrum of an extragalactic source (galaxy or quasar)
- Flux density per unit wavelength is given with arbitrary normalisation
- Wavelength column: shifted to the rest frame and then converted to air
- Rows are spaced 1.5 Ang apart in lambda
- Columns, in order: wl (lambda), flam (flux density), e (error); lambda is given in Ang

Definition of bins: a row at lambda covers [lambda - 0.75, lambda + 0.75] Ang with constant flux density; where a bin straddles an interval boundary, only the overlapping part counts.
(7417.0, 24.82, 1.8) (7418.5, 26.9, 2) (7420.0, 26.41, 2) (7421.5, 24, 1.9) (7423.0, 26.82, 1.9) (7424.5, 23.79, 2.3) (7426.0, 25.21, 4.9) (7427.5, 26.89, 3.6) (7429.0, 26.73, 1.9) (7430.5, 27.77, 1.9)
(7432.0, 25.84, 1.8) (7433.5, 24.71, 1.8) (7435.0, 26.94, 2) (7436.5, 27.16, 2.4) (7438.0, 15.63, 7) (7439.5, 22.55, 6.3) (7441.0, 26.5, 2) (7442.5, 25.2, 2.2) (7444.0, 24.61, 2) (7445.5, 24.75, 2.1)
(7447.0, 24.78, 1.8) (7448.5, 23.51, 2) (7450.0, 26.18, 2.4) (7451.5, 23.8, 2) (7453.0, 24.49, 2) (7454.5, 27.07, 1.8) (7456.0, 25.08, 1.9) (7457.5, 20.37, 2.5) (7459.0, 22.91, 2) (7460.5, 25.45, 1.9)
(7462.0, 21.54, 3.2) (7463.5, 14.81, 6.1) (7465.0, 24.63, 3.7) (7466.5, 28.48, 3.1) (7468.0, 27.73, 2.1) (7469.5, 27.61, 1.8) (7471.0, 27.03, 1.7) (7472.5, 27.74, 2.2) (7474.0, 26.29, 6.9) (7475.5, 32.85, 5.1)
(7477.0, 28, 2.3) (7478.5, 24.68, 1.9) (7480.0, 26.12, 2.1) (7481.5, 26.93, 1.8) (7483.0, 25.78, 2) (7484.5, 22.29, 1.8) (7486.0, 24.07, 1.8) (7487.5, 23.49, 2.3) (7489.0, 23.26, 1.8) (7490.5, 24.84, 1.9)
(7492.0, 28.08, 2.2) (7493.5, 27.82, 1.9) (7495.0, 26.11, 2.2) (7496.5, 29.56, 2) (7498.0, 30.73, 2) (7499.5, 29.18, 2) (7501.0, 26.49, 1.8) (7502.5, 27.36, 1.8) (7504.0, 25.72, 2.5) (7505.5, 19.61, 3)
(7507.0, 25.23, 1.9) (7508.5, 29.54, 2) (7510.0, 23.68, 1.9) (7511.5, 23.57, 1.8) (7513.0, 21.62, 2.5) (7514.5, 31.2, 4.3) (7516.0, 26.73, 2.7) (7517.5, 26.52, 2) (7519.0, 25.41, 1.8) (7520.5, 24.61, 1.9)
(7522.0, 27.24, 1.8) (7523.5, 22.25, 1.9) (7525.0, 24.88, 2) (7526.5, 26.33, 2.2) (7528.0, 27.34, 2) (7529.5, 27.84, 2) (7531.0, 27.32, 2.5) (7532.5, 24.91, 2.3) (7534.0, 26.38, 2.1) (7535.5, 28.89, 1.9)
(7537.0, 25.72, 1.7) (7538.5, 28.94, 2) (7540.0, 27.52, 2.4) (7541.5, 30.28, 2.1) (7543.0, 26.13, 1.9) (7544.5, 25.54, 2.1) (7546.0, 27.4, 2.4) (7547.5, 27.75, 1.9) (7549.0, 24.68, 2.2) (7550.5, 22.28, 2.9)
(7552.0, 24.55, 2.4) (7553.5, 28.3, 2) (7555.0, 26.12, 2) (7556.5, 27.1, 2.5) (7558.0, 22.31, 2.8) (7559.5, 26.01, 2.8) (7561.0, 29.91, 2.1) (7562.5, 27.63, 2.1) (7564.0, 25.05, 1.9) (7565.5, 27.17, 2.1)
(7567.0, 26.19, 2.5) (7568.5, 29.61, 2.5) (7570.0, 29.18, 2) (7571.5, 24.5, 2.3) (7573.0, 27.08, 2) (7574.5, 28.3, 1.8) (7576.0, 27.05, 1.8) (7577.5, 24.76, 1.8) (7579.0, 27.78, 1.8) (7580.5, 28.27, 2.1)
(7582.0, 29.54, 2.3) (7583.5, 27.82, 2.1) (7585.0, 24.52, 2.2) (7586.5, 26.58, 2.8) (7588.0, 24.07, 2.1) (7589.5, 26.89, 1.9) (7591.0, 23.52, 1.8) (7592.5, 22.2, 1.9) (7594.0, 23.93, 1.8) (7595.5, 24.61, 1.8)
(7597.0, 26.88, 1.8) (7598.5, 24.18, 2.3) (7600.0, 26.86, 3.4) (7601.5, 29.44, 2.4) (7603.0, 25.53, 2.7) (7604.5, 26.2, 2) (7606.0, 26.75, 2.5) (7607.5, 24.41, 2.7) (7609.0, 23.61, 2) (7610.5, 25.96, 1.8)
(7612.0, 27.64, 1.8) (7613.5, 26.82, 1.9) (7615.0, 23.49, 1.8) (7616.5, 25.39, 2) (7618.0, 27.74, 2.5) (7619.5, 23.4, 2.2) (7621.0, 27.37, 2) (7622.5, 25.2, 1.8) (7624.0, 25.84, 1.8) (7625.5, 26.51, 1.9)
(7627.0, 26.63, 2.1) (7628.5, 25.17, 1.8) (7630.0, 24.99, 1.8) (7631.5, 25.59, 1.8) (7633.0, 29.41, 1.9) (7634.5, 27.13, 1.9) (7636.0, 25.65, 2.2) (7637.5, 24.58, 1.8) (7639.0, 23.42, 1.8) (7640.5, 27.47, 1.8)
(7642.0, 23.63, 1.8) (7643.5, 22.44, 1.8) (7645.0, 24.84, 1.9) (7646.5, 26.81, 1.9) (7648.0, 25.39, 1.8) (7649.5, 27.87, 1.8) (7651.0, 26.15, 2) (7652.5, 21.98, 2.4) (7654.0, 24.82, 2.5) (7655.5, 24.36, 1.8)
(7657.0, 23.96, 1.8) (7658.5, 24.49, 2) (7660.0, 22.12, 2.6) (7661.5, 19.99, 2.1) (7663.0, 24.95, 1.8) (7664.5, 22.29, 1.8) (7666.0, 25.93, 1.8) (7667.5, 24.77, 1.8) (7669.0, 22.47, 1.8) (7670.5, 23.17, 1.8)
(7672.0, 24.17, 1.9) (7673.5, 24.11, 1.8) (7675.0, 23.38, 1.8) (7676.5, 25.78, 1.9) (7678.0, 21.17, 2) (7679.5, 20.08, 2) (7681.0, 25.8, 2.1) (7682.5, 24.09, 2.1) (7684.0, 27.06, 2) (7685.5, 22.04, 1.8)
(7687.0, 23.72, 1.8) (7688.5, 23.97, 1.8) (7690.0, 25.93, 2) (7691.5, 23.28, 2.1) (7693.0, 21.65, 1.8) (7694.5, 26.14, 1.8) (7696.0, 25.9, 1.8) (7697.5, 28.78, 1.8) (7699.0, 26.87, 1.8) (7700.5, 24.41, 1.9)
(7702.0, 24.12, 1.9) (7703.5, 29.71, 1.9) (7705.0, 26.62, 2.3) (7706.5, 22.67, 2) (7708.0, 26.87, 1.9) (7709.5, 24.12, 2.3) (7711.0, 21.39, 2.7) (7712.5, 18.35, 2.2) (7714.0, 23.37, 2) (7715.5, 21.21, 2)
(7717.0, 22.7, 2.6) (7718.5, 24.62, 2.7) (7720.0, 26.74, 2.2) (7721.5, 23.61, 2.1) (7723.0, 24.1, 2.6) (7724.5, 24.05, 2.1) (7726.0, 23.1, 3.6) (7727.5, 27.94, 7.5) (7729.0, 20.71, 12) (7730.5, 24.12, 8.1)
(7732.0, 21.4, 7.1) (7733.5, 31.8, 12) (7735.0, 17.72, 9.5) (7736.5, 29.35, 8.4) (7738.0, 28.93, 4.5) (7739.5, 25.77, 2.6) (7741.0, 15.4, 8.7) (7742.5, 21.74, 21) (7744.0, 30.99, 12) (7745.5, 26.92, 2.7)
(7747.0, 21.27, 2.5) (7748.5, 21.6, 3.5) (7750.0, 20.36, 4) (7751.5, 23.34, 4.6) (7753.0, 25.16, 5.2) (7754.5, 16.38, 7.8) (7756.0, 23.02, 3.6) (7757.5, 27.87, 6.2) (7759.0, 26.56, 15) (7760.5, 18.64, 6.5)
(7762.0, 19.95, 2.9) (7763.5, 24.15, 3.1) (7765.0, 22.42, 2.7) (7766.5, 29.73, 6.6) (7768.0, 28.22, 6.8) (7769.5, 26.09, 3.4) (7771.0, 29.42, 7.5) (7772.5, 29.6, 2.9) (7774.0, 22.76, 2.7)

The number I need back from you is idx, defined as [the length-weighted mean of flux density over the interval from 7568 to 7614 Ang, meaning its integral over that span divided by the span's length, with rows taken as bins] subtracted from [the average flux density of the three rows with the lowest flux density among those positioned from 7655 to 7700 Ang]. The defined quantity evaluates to -6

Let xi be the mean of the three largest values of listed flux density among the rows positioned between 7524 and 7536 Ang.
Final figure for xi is 28.0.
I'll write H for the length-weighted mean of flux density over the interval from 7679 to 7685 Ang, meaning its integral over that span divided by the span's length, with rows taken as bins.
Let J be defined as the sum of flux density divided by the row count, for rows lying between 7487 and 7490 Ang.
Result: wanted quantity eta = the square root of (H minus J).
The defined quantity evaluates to 1.0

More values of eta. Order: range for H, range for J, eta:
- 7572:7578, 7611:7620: 1.0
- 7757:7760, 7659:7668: 1.8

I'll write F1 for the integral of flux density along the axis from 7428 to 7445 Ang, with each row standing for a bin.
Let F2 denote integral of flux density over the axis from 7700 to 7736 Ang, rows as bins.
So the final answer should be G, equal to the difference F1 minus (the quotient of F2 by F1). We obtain 421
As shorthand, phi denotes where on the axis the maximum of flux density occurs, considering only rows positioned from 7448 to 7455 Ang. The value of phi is 7454.5 Ang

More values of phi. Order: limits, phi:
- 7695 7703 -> 7697.5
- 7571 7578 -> 7574.5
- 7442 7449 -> 7442.5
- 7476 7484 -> 7477.0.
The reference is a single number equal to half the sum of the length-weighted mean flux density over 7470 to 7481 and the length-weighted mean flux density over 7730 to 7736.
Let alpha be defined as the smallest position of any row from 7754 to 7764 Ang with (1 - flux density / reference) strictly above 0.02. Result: 7754.5 Ang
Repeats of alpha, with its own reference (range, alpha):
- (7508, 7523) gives 7510.0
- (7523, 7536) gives 7523.5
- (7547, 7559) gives 7549.0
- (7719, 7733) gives 7721.5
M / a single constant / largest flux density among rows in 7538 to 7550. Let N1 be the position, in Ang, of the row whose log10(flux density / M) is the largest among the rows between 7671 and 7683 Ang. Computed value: 7681.0 Ang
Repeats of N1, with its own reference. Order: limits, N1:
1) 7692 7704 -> 7703.5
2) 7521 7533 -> 7529.5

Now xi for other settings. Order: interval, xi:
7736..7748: 29.8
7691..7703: 27.3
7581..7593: 28.1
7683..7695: 26.4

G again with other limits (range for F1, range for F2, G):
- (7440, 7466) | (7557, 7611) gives 619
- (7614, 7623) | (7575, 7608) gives 226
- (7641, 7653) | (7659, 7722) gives 295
